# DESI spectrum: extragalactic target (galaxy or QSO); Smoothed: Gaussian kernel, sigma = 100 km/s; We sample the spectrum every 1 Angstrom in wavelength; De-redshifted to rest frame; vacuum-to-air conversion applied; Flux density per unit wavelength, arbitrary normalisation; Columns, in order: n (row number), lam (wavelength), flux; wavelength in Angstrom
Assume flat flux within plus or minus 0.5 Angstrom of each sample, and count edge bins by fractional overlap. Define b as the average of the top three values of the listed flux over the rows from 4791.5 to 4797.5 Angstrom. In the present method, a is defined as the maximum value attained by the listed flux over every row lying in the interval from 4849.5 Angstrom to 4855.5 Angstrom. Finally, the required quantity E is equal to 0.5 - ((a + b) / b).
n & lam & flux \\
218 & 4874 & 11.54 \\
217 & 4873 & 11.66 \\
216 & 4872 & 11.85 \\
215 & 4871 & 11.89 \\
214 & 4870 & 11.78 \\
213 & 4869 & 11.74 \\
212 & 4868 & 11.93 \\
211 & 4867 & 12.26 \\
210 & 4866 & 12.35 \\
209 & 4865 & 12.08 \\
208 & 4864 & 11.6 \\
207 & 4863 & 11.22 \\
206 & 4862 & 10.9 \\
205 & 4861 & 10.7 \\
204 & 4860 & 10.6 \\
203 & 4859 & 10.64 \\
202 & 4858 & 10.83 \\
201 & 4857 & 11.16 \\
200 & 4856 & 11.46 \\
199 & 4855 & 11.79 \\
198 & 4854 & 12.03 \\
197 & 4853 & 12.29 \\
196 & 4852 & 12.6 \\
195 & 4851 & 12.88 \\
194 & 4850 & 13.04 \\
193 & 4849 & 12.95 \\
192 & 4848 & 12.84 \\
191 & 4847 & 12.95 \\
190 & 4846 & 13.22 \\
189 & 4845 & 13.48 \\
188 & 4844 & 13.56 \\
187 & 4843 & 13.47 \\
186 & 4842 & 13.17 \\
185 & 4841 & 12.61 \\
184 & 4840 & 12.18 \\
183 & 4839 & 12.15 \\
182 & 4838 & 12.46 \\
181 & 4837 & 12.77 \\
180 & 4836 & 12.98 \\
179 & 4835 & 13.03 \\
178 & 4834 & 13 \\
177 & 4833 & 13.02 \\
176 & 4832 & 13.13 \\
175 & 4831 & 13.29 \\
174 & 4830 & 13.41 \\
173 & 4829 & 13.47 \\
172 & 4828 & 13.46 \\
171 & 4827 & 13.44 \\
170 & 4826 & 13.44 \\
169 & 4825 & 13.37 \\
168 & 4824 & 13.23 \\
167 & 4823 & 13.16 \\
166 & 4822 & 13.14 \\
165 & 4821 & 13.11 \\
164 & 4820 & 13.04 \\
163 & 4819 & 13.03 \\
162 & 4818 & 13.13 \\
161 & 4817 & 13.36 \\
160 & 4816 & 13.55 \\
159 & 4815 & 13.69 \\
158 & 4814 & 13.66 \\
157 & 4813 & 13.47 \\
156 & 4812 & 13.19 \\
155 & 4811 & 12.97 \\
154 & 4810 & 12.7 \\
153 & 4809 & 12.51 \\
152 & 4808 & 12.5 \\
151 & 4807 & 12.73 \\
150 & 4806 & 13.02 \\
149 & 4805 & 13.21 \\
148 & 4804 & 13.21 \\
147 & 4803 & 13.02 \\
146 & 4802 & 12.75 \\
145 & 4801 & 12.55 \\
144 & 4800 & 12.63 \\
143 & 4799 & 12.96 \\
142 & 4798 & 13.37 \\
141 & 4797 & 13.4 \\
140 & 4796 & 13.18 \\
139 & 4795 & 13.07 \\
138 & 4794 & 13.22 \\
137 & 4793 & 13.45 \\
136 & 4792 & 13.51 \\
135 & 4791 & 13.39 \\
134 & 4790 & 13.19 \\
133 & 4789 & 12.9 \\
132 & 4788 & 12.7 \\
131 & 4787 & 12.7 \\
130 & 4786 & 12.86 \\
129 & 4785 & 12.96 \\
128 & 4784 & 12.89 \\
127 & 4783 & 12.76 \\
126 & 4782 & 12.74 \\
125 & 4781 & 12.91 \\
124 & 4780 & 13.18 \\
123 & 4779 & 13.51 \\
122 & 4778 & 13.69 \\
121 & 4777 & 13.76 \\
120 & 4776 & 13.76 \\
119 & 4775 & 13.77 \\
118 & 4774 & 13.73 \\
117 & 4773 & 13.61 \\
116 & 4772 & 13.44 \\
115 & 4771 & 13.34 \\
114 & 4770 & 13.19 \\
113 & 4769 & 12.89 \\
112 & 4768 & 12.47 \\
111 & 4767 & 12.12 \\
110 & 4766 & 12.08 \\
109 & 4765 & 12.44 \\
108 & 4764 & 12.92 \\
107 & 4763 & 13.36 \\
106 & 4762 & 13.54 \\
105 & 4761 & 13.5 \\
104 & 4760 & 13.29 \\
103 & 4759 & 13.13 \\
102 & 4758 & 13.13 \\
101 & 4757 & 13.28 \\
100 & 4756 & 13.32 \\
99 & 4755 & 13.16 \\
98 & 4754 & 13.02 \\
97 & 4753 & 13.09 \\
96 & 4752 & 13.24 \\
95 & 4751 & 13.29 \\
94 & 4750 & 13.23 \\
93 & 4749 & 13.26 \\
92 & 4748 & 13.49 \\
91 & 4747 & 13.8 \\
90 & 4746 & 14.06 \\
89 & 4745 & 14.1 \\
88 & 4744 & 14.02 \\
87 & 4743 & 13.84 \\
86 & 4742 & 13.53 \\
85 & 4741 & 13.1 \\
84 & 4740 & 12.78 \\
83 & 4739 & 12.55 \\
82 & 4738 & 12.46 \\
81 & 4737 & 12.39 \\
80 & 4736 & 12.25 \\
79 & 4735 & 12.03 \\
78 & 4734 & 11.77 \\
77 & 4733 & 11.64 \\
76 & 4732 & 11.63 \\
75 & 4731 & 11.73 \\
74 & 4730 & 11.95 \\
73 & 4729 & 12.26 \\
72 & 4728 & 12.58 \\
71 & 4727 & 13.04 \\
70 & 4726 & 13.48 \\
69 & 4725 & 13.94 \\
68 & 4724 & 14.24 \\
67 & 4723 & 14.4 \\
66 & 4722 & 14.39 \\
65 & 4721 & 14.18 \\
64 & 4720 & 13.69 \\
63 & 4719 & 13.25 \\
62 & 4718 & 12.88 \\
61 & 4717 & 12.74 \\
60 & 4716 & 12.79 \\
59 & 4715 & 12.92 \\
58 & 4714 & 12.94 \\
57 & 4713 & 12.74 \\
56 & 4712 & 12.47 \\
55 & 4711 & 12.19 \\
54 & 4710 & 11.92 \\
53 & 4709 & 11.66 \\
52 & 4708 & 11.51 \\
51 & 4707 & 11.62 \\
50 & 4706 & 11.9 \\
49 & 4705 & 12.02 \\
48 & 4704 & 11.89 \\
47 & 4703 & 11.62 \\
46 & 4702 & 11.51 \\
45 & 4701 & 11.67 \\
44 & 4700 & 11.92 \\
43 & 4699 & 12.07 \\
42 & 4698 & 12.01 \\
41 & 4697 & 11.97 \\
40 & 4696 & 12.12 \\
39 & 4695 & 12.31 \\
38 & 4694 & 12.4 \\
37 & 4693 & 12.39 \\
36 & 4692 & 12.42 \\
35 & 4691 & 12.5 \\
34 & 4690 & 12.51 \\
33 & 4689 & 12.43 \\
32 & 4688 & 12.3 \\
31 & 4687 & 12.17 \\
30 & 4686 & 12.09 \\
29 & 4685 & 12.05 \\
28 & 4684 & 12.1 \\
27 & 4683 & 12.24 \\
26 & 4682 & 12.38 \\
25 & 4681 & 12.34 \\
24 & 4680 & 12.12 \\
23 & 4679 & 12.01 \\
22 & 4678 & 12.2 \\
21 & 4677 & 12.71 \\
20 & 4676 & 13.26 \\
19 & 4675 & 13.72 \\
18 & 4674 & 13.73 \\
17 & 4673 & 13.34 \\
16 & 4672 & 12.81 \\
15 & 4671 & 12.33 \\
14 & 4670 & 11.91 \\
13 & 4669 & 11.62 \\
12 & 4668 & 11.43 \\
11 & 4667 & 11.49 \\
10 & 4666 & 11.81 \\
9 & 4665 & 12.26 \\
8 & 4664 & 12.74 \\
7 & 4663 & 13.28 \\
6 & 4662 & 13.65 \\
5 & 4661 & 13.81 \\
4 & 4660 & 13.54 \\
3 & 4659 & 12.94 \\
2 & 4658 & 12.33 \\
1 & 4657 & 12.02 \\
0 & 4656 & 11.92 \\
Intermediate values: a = 13.04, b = 13.5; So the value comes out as -1.47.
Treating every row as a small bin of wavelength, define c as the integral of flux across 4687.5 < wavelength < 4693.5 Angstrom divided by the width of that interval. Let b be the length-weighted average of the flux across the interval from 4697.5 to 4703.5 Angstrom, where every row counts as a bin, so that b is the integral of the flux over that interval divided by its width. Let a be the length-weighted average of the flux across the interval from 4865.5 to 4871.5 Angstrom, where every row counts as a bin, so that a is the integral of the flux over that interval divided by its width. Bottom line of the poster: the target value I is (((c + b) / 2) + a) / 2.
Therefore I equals 12.1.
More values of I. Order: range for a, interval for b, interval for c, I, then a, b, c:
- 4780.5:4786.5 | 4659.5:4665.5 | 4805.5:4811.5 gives 12.9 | 12.9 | 13.2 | 12.7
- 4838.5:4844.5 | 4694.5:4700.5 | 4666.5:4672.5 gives 12.4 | 12.9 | 12.1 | 11.9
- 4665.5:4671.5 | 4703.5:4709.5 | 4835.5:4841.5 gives 12.0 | 11.8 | 11.8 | 12.5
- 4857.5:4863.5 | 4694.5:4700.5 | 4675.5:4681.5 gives 11.5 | 10.8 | 12.1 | 12.4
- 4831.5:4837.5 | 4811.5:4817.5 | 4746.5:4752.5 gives 13.2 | 13.0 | 13.5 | 13.4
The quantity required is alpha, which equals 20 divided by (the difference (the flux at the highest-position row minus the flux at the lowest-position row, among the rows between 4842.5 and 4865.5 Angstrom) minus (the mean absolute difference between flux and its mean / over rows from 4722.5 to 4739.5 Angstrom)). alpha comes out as -10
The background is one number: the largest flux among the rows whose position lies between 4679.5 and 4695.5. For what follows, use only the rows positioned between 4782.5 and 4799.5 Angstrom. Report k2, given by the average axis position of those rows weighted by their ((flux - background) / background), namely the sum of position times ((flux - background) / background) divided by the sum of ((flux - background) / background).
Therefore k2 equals 4792.4 Angstrom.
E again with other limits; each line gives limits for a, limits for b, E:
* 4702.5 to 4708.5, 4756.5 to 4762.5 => -1.39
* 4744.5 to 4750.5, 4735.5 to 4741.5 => -1.60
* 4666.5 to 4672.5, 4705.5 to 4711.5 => -1.57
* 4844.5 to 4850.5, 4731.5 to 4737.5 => -1.60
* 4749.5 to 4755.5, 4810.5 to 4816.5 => -1.47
